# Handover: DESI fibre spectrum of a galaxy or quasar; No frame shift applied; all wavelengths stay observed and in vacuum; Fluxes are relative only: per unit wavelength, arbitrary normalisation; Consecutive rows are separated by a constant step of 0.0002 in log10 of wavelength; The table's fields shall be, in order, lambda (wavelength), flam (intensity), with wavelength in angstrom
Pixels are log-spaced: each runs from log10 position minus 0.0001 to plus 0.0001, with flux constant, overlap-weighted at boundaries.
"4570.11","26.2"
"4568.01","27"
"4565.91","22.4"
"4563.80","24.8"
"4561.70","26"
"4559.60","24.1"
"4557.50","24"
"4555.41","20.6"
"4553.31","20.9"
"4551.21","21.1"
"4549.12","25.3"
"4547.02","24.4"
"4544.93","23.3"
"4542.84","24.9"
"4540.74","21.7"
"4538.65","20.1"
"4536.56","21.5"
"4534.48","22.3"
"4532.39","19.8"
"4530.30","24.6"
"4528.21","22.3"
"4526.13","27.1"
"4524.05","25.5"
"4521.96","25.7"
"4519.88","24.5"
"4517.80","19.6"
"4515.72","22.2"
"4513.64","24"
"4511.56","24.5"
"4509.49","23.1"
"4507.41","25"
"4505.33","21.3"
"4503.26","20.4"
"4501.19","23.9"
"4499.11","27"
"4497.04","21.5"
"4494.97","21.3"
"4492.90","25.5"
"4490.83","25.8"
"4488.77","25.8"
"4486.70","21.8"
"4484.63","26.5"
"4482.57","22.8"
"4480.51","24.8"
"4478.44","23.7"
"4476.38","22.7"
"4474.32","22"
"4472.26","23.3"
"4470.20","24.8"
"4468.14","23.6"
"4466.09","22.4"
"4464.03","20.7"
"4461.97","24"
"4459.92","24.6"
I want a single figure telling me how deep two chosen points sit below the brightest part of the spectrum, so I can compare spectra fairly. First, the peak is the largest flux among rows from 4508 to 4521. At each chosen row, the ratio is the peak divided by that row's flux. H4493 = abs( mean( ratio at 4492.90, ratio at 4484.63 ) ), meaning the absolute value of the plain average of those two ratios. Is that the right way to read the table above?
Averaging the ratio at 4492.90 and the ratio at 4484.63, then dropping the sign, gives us 0.94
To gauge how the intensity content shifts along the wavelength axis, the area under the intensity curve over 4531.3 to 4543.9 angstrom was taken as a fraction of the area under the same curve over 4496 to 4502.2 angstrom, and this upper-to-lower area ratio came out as 1.8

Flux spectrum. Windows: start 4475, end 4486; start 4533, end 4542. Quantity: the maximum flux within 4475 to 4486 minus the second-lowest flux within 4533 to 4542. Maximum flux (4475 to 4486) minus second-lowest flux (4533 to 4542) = 5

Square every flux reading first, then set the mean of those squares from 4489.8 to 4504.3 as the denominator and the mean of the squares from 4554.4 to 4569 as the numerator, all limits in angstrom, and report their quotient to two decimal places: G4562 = 1.04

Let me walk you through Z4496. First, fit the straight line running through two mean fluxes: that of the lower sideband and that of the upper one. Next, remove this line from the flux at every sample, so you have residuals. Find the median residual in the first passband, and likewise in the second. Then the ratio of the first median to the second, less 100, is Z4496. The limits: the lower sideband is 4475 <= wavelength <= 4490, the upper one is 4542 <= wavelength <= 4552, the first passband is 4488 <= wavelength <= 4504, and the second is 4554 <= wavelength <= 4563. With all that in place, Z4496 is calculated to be -97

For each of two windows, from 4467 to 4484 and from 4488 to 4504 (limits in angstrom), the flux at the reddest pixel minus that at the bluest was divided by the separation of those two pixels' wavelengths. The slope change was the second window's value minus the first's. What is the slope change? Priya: -0.32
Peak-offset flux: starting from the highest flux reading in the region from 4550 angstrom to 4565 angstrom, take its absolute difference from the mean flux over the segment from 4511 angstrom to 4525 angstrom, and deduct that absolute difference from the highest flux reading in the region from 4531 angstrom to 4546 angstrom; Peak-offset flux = 22.6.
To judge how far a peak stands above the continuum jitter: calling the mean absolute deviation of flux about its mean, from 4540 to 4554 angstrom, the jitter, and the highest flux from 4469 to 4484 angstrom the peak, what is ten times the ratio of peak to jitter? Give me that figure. 156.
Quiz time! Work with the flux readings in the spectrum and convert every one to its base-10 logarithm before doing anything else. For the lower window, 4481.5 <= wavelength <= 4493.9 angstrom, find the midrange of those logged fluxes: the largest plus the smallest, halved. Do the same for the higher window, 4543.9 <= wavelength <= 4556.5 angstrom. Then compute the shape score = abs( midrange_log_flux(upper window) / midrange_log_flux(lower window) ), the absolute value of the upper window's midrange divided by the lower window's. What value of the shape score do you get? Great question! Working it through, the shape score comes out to 0.984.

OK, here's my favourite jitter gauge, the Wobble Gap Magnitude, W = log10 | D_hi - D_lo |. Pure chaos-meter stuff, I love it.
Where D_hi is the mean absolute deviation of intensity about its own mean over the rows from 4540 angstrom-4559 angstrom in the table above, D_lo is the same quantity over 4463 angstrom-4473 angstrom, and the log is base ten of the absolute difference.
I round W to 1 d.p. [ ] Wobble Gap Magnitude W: -0.3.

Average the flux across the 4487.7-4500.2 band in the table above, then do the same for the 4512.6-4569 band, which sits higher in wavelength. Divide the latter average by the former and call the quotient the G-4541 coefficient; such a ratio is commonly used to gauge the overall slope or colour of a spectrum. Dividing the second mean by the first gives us 0.953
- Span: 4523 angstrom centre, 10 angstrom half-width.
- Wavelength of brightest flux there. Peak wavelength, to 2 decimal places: 4526.13 angstrom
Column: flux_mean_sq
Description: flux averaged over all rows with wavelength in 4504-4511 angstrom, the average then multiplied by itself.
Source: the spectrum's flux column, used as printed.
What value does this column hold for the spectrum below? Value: 535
